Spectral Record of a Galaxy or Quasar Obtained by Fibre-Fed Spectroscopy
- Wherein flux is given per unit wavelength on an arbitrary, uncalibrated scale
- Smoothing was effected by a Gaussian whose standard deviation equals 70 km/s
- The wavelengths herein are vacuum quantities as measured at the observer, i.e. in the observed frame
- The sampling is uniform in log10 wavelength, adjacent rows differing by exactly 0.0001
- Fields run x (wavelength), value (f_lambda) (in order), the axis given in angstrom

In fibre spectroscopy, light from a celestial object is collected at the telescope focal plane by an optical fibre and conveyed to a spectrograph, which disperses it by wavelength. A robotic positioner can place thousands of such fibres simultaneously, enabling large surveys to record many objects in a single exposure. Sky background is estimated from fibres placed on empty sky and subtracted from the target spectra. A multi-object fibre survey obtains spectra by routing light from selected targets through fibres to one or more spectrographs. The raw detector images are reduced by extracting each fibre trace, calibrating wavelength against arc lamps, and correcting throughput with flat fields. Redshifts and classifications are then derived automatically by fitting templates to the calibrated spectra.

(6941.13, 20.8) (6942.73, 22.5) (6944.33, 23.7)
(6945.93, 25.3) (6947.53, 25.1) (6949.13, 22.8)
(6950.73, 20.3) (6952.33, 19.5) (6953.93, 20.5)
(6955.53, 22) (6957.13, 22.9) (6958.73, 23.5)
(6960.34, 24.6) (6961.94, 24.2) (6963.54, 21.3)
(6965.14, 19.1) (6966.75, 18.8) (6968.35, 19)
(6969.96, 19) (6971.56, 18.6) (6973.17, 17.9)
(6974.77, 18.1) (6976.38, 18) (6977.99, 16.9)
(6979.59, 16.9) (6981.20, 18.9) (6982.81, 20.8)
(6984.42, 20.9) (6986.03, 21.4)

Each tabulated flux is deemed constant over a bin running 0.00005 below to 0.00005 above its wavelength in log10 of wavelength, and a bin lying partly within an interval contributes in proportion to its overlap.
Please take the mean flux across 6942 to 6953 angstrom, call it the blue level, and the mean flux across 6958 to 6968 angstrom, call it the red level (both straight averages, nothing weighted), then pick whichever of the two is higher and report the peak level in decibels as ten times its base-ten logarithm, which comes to 13.6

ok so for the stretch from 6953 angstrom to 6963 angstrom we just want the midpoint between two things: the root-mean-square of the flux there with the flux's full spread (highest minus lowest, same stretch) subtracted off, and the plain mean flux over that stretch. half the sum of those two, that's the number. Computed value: 20.9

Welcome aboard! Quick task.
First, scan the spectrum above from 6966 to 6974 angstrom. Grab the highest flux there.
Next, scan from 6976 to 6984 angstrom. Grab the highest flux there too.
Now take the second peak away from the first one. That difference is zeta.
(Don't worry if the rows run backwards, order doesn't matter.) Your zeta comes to -1.8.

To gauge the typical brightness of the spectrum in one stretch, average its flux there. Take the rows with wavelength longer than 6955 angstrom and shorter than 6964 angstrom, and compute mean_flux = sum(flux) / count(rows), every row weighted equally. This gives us 23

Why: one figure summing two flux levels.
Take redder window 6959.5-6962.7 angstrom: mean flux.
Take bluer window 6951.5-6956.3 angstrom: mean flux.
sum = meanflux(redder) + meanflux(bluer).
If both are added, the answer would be 45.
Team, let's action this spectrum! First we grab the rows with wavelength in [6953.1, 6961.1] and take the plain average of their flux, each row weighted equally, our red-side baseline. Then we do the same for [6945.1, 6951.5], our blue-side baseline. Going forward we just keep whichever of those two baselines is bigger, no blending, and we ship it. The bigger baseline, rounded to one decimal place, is 23.4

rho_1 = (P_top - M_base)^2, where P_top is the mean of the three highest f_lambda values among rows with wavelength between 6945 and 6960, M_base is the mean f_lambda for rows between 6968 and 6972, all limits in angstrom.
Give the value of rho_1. 33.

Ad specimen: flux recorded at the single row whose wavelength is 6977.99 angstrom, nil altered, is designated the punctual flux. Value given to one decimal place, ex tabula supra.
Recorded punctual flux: 16.9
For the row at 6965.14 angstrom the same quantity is 19.1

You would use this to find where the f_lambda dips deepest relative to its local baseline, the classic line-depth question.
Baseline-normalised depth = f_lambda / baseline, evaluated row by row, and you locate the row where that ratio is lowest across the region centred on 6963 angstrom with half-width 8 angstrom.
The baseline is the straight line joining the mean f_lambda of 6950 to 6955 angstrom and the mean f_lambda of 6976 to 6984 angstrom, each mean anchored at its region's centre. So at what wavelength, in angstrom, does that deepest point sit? 6966.75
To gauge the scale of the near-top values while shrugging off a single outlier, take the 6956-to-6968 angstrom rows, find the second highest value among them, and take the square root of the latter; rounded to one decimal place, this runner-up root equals 4.9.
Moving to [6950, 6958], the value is 4.7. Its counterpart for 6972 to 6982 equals 4.3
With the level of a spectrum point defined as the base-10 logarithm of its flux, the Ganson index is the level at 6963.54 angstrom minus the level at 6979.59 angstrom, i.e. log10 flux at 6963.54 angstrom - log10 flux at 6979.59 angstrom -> 0.10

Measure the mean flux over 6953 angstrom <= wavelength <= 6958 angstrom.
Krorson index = 21.8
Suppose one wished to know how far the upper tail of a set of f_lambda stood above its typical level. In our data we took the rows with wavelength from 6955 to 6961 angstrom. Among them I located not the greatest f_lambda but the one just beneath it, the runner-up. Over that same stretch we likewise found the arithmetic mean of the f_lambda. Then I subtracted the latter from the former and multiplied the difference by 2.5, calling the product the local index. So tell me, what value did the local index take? 0.6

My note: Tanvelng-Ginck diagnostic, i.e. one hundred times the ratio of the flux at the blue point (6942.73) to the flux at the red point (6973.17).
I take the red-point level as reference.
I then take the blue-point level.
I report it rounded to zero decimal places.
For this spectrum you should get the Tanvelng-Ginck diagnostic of 126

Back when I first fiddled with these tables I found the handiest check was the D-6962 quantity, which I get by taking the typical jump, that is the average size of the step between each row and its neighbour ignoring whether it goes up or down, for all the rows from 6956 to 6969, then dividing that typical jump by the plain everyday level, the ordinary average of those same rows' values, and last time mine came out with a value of 0.05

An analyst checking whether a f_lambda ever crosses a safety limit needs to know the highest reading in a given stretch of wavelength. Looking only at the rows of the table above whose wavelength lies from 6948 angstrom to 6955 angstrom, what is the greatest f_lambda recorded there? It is 22.8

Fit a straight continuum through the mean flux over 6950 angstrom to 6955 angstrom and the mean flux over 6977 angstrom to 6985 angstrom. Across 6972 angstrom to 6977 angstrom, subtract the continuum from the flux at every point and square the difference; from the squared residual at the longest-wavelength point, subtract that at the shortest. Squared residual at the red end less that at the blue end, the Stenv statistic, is -0.6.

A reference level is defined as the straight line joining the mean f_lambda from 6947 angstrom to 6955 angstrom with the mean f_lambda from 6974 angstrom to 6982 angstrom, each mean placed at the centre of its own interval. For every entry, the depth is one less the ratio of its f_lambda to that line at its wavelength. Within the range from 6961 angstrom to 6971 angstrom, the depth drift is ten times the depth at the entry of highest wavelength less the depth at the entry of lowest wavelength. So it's 2.0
